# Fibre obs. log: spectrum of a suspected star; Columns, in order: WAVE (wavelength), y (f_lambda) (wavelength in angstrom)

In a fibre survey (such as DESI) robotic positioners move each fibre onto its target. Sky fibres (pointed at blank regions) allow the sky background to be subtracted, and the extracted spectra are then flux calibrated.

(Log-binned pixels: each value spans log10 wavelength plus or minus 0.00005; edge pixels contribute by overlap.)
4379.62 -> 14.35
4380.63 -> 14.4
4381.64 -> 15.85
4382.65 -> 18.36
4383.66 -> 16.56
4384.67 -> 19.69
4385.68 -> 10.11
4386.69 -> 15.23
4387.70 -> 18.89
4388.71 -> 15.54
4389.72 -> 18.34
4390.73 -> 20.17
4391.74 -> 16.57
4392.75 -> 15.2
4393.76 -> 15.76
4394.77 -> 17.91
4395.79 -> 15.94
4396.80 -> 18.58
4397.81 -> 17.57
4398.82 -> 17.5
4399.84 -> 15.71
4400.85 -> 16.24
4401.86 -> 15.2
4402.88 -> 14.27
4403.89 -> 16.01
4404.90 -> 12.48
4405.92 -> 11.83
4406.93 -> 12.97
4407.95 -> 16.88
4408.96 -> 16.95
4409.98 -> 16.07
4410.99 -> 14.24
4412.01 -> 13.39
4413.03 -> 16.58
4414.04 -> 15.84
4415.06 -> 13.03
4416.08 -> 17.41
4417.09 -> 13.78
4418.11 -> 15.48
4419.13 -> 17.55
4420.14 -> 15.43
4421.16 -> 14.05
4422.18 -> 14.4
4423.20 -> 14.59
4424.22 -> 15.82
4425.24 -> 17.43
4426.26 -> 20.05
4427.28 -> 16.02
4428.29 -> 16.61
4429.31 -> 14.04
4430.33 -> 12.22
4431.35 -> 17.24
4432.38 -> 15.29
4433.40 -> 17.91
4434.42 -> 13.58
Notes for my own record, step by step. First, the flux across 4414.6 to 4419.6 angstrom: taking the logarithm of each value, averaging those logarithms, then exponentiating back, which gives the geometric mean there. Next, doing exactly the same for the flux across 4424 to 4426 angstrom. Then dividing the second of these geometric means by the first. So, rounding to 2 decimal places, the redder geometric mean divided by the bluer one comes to 1.08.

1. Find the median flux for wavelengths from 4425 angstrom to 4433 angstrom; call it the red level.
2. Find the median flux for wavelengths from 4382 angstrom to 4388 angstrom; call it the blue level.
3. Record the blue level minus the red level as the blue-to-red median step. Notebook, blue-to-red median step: 1.1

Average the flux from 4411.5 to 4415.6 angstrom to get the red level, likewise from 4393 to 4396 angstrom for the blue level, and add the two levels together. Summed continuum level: 31.2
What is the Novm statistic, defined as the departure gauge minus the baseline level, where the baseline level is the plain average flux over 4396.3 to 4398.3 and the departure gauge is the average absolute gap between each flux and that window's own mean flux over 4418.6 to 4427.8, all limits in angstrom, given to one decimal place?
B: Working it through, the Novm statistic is -16.6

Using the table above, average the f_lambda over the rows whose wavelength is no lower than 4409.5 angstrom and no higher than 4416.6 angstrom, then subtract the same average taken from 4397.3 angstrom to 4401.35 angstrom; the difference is -1.5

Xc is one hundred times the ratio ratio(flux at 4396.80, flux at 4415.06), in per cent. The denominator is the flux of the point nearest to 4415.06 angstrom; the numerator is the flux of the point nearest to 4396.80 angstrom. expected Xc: 143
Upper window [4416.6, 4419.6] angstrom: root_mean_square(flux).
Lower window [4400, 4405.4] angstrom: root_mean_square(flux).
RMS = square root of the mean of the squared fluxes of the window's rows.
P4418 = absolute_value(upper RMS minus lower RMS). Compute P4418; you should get 0.8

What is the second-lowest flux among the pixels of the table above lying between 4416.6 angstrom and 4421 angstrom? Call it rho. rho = 15.43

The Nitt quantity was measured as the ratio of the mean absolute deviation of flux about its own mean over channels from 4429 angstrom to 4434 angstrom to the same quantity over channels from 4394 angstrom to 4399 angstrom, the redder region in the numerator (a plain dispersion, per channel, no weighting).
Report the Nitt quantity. 2.9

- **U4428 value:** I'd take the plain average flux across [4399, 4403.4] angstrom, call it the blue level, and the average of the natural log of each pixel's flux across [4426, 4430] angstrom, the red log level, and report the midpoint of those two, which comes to 9.1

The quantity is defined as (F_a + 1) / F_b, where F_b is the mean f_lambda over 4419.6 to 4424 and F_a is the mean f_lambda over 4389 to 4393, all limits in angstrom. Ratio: 1.27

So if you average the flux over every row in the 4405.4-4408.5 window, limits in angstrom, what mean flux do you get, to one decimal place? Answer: 13.9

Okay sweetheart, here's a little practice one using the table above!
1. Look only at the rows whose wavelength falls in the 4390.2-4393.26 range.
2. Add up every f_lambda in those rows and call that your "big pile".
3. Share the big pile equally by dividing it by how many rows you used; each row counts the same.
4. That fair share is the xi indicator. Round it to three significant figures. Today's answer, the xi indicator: 17.3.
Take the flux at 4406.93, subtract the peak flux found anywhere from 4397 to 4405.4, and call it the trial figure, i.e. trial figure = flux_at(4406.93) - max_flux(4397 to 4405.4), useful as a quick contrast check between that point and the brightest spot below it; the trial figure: -5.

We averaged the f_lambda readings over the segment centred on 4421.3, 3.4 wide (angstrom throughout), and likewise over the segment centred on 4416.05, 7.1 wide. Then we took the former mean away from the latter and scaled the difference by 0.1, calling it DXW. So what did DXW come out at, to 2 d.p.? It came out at 0.10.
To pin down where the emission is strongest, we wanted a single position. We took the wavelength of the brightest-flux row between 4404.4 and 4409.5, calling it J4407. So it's 4408.96 angstrom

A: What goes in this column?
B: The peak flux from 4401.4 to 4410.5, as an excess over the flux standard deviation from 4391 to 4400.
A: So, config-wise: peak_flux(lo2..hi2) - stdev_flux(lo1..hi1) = 15.8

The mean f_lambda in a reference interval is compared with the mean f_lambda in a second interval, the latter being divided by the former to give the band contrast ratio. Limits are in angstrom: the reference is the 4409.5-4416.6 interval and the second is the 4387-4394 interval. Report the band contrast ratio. 1.13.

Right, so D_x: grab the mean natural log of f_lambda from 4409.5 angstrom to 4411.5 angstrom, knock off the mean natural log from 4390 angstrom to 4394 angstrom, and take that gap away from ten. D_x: 10.1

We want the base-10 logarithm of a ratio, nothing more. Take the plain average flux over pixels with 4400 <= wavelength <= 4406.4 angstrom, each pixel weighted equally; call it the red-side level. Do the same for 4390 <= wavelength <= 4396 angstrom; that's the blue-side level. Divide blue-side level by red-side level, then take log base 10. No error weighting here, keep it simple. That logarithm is 0.07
